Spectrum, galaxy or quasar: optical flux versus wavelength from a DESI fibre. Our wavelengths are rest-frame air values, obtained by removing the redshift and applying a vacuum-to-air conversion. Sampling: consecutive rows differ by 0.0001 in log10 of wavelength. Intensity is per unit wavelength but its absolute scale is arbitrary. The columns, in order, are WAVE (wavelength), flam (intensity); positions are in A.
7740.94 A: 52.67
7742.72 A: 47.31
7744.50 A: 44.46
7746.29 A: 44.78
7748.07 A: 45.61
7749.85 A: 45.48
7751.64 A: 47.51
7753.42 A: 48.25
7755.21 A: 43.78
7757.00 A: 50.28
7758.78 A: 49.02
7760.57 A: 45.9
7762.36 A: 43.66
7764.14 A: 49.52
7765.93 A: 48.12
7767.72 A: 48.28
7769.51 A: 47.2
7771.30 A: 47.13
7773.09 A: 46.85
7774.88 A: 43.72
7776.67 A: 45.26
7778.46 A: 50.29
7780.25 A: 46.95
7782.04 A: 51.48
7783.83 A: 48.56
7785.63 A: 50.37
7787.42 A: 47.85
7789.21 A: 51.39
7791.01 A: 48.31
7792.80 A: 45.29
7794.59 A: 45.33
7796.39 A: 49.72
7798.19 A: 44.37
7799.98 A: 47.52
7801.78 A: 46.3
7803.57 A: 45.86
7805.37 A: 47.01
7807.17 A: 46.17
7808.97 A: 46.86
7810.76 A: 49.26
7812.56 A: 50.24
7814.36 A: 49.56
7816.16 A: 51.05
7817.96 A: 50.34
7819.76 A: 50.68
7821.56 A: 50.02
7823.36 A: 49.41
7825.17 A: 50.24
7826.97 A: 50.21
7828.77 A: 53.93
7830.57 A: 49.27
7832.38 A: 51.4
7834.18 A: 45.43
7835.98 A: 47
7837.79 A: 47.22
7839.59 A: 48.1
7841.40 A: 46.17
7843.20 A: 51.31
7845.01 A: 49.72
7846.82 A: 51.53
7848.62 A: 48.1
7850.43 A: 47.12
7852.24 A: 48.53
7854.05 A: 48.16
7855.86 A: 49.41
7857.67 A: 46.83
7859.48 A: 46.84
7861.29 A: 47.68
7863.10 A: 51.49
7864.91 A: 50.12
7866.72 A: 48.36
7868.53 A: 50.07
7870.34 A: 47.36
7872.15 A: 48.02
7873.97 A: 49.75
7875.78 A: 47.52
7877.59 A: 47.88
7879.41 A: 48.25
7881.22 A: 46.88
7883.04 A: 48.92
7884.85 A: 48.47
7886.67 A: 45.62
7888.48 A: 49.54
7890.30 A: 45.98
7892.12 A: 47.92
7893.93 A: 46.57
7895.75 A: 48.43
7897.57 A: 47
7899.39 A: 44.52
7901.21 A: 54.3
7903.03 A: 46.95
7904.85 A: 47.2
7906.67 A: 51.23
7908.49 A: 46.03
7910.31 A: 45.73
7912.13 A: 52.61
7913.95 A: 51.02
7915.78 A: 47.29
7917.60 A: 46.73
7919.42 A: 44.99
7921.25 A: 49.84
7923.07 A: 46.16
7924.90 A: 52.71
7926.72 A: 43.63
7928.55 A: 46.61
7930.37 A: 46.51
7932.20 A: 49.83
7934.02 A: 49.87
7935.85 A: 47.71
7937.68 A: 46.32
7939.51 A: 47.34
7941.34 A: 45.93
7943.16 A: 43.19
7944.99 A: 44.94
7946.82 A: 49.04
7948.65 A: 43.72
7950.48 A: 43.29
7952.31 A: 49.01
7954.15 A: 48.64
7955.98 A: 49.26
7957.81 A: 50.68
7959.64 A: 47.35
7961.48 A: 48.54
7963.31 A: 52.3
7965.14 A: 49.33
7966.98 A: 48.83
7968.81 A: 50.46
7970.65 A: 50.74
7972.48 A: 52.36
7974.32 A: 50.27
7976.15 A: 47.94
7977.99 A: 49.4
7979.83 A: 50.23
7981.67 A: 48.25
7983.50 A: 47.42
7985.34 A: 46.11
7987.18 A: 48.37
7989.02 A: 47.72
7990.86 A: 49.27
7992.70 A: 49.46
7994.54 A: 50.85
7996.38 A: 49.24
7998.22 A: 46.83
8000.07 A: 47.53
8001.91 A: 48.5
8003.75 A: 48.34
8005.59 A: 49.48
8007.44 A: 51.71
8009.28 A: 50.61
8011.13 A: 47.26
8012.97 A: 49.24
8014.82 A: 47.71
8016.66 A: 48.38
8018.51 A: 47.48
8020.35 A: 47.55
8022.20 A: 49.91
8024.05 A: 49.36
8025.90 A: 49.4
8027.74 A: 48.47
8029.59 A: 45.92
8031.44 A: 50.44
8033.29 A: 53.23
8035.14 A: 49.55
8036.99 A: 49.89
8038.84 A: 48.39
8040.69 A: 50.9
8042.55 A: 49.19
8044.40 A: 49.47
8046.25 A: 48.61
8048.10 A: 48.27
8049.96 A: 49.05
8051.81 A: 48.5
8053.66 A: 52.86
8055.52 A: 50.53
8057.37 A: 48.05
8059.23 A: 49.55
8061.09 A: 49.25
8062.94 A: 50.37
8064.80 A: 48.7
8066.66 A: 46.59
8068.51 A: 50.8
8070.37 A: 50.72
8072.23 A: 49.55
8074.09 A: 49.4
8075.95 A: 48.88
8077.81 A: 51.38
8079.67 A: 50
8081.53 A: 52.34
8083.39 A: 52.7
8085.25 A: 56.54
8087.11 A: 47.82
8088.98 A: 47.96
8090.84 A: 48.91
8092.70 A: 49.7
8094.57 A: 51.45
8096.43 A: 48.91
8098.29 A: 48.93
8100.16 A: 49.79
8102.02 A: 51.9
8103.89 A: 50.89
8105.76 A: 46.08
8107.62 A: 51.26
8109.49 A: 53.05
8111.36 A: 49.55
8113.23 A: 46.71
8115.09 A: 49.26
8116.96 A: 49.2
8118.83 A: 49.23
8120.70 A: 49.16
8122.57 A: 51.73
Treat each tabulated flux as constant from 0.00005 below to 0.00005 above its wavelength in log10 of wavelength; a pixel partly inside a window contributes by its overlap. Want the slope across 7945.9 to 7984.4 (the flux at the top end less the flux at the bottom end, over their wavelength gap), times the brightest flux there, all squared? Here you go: 5.3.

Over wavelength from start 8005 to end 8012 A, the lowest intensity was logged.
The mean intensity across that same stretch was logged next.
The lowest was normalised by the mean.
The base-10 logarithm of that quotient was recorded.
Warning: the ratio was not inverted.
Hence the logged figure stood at -0.022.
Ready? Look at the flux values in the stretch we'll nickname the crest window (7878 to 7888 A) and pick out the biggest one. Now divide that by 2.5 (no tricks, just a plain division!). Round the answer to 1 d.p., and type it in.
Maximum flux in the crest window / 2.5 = 19.6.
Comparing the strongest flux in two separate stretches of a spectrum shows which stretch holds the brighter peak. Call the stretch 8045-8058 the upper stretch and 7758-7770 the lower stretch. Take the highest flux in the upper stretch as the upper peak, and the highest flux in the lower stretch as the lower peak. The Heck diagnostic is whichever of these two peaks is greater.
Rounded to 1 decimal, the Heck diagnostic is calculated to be 52.9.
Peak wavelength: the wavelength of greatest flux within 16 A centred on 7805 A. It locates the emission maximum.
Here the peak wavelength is 7812.56 A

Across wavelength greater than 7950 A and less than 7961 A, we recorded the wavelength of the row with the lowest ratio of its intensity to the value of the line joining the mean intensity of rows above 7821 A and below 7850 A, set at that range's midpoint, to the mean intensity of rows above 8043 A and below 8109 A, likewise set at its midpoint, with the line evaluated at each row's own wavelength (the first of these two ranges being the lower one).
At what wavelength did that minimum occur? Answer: 7950.48 A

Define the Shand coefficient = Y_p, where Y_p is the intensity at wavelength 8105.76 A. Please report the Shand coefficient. 46.08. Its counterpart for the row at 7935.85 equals 47.71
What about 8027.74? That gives 48.47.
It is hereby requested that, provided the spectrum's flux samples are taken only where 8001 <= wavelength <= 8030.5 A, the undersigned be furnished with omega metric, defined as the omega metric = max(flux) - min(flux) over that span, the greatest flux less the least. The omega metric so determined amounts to 5.8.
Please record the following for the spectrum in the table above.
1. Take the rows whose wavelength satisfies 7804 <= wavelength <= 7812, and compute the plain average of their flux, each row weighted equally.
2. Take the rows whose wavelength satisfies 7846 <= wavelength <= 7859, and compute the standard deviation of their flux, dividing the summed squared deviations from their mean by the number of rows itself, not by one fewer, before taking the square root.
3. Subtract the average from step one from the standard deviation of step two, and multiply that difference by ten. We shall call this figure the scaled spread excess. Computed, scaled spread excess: -459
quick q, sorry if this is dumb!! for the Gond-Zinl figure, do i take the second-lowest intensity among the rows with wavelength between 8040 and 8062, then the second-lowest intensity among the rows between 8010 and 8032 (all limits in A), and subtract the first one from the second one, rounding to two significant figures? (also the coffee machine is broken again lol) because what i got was -1.0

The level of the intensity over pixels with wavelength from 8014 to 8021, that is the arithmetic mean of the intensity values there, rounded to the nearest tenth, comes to 47.8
